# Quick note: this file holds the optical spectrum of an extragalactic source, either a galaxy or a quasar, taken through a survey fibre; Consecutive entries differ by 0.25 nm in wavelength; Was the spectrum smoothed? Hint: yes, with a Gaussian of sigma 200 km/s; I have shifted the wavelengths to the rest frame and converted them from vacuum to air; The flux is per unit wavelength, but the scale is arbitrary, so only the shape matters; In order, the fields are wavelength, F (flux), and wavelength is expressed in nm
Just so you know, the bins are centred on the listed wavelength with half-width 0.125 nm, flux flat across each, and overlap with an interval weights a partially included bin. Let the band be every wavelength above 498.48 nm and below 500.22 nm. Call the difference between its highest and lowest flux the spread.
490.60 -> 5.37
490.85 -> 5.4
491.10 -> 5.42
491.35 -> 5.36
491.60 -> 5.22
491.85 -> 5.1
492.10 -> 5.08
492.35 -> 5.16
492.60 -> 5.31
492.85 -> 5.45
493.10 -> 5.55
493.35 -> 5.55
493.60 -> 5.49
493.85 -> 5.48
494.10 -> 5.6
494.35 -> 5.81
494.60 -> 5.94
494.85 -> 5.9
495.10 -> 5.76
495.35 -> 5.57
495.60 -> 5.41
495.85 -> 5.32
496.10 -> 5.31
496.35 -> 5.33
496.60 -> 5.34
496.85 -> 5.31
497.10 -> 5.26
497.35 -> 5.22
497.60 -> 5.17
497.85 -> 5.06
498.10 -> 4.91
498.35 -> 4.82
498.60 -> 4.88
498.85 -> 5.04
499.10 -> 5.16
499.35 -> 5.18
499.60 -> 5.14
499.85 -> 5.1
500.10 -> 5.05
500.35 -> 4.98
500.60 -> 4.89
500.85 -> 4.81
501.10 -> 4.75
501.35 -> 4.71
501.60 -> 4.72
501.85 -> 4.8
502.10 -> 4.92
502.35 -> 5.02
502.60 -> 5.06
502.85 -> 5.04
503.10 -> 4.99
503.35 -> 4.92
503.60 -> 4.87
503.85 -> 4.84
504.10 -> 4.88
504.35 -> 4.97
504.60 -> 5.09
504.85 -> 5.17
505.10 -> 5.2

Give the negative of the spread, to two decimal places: -0.30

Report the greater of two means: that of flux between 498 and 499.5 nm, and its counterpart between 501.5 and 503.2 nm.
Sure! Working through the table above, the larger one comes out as 5.00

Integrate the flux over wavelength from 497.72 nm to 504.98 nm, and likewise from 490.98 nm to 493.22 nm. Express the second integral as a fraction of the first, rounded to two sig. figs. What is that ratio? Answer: 0.33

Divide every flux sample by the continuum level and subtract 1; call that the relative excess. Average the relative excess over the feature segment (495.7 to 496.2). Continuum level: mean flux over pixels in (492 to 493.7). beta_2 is -0.010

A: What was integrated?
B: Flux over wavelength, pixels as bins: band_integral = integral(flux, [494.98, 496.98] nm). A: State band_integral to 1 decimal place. 10.8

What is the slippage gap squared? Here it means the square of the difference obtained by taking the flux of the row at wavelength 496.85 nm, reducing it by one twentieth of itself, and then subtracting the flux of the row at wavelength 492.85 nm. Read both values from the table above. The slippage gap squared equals 0.16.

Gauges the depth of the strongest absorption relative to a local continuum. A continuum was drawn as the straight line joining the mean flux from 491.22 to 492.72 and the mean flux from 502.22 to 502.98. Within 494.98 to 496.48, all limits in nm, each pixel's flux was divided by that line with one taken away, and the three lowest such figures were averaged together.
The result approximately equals 0.035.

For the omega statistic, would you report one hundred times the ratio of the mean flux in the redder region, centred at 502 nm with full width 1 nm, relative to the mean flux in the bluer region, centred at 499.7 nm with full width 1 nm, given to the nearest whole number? 95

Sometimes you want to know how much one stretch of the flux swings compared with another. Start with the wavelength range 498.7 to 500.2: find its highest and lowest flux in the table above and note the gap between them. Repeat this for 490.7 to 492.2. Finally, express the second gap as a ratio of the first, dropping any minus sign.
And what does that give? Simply 2.4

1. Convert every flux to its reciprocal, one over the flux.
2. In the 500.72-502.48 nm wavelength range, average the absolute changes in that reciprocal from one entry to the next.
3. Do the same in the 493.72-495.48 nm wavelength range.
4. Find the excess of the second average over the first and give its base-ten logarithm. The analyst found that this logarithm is -2.9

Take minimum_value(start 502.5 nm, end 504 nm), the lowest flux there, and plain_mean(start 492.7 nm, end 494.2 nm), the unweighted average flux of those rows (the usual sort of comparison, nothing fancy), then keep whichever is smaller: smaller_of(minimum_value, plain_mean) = 4.84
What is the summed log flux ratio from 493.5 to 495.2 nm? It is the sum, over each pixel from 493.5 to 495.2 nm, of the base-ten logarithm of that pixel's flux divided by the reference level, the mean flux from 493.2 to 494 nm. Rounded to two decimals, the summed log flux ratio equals 0.11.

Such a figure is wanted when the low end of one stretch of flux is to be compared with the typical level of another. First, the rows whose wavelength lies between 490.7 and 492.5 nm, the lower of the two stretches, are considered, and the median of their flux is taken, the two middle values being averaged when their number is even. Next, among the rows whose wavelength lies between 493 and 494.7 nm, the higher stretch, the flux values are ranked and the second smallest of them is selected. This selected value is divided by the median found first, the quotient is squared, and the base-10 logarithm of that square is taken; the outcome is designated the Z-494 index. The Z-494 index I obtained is 0.044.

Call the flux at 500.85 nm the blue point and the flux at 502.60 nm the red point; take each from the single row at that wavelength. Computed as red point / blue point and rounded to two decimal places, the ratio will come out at 1.05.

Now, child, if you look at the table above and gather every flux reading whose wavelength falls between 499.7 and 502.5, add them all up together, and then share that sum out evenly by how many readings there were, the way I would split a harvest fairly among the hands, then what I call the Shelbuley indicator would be 4.89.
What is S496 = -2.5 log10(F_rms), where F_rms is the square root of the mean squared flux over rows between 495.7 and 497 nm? -1.82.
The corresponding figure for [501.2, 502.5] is -1.71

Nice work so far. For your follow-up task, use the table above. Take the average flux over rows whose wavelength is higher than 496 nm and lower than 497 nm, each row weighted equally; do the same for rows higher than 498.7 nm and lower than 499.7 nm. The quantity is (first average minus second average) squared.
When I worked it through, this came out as 0.04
